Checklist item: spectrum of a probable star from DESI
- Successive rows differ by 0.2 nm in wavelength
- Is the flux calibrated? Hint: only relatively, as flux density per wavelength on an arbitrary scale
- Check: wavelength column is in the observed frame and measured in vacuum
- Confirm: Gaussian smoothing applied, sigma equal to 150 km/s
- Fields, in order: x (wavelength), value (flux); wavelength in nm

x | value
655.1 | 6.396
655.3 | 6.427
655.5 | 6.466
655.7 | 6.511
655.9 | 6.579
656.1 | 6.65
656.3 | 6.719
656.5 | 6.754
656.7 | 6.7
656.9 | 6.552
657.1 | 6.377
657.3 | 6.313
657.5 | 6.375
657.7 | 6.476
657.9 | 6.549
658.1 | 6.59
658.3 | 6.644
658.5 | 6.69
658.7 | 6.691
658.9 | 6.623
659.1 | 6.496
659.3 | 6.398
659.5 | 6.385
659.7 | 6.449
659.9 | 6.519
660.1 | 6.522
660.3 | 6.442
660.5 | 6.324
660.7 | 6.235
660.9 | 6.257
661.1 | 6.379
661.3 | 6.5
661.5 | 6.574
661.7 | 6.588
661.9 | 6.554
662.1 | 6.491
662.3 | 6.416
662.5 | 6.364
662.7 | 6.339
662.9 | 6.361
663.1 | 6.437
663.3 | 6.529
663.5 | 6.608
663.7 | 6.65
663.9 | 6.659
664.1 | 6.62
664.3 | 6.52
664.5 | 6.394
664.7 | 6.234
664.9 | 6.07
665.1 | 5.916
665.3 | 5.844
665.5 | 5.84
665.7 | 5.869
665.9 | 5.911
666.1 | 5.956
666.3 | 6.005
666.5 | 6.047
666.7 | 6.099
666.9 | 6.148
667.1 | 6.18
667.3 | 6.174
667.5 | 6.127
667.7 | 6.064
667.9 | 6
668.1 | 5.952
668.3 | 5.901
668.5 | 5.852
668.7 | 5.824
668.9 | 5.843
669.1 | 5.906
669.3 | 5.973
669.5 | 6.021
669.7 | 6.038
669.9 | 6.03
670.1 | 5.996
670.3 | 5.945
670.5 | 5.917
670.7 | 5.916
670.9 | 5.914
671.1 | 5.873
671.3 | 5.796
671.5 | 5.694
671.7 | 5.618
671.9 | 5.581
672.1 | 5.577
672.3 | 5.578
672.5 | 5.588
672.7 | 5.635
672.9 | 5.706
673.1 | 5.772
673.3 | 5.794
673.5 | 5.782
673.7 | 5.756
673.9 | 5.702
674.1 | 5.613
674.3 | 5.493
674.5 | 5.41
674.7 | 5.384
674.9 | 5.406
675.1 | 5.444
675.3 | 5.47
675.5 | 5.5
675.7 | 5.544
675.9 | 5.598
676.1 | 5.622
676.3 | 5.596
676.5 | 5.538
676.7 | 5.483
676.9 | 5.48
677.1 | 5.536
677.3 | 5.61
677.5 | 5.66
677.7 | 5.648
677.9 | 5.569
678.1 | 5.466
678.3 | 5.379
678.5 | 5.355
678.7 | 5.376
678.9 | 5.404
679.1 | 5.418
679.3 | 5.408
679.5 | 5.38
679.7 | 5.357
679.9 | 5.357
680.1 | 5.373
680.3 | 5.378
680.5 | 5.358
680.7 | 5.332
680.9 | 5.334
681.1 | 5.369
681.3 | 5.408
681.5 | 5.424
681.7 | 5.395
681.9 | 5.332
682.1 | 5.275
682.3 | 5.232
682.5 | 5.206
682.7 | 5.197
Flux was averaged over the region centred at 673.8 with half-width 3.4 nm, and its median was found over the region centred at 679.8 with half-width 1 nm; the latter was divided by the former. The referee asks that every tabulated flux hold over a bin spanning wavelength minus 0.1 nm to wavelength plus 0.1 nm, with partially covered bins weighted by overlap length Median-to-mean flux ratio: 0.955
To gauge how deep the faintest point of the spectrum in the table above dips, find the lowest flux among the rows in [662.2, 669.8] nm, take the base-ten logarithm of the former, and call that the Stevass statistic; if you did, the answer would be 0.765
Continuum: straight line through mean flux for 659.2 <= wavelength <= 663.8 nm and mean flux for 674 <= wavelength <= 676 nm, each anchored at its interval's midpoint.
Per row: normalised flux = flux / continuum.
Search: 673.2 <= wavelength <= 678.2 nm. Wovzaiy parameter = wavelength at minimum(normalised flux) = 674.7 nm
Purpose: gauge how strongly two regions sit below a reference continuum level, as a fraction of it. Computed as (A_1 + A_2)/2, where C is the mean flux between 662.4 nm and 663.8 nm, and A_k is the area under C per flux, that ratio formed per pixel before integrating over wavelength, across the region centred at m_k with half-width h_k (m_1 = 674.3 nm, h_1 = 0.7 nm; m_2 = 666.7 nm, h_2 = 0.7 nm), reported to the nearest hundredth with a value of 1.56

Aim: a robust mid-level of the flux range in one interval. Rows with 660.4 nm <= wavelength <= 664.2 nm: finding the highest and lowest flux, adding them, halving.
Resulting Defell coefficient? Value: 6.45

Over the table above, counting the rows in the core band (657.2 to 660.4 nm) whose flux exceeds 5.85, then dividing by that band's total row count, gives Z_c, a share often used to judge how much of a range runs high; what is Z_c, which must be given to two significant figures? 1.0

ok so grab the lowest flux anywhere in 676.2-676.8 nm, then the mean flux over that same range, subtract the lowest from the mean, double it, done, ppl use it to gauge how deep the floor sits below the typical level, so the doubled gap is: 0.11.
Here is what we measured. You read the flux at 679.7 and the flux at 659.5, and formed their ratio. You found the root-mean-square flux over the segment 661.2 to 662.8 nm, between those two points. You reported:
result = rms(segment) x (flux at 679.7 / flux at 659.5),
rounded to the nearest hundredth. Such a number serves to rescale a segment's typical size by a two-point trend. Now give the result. 5.44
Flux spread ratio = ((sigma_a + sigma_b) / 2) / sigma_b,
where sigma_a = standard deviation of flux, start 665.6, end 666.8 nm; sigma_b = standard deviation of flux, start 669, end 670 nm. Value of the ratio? 1.3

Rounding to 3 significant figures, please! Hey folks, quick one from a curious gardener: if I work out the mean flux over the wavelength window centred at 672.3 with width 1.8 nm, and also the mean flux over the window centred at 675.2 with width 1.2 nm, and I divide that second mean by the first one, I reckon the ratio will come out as 0.968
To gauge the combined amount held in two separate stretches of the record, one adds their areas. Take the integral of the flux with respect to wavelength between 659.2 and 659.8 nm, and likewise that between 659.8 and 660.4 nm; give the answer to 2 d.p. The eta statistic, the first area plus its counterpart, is 7.74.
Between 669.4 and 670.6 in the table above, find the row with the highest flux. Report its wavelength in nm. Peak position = 669.7 nm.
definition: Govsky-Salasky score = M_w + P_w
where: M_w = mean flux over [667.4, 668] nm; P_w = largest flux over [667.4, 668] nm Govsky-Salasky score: 12.2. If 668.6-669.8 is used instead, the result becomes 12.0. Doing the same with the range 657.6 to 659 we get 13.3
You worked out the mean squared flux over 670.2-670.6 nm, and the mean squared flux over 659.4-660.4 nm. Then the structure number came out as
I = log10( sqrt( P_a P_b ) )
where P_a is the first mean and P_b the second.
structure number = 1.58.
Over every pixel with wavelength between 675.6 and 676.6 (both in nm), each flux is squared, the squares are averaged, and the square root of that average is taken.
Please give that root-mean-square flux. 5.58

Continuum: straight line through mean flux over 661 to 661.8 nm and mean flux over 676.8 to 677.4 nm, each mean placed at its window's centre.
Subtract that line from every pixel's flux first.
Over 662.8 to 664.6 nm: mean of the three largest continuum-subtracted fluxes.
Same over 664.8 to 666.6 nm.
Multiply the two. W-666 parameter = -0.055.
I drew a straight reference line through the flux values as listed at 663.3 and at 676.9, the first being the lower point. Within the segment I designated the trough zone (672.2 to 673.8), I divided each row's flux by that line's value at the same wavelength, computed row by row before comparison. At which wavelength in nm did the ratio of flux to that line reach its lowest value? 672.3 nm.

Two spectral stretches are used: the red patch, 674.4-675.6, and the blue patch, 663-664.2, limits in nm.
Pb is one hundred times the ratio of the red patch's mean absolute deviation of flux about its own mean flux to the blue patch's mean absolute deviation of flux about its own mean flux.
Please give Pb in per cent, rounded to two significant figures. 53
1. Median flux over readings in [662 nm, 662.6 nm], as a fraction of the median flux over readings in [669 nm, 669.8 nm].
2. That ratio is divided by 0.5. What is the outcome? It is 2.14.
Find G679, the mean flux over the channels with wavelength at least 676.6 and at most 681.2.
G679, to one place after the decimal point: 5.4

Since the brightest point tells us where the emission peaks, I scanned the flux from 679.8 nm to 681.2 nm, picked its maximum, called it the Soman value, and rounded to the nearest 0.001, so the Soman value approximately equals 5.378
